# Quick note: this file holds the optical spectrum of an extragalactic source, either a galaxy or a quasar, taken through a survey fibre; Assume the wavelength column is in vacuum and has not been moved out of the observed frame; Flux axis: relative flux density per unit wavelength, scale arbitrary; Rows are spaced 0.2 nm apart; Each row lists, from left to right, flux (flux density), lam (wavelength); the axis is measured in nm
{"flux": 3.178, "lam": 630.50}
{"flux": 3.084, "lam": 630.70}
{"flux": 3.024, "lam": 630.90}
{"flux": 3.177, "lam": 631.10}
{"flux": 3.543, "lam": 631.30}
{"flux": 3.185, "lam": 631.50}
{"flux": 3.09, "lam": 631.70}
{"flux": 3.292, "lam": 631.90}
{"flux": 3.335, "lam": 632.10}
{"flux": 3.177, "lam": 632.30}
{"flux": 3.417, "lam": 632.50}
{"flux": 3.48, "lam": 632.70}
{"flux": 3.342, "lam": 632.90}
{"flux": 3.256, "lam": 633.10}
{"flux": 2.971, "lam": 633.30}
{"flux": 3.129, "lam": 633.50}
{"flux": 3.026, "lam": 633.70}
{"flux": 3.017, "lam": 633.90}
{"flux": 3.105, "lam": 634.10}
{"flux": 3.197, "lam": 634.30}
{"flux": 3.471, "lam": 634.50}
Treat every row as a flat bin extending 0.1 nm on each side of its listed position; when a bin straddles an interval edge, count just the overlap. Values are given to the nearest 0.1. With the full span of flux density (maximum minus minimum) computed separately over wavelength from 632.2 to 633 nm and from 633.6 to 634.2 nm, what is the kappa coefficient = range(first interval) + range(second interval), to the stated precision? 0.4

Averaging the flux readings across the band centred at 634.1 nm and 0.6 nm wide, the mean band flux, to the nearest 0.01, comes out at 3.11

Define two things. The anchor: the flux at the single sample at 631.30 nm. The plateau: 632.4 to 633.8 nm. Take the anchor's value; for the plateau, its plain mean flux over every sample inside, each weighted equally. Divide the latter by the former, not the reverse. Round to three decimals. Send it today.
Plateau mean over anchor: 0.912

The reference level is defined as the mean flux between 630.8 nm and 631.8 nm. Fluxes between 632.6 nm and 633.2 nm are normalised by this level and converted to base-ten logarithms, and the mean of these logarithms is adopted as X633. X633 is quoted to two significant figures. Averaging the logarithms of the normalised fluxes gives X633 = 0.020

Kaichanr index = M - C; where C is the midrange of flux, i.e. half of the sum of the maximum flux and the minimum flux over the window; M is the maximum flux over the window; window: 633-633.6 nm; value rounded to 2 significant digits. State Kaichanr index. 0.14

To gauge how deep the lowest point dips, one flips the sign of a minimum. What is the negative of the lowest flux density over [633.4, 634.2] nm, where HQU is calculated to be -3.017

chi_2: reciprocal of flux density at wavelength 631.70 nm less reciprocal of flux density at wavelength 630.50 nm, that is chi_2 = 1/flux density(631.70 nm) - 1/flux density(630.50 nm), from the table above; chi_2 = 0.009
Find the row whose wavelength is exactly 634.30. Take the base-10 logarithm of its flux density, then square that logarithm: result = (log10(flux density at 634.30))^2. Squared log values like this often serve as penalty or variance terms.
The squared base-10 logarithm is 0.255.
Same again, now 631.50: 0.253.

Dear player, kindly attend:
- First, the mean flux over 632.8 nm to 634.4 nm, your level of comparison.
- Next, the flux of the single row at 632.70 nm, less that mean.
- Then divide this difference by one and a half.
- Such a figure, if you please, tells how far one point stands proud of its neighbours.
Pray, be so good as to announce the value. 0.23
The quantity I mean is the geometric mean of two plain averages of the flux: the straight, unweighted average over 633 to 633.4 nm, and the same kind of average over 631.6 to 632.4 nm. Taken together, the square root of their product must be 3.17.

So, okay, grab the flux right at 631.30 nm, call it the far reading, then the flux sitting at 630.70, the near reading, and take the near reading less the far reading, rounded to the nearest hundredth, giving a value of -0.46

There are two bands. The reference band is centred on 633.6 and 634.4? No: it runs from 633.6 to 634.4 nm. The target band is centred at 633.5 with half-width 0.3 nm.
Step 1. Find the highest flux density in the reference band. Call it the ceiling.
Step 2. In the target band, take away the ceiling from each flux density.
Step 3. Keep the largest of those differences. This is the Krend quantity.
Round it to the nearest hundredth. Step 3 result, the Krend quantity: -0.07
